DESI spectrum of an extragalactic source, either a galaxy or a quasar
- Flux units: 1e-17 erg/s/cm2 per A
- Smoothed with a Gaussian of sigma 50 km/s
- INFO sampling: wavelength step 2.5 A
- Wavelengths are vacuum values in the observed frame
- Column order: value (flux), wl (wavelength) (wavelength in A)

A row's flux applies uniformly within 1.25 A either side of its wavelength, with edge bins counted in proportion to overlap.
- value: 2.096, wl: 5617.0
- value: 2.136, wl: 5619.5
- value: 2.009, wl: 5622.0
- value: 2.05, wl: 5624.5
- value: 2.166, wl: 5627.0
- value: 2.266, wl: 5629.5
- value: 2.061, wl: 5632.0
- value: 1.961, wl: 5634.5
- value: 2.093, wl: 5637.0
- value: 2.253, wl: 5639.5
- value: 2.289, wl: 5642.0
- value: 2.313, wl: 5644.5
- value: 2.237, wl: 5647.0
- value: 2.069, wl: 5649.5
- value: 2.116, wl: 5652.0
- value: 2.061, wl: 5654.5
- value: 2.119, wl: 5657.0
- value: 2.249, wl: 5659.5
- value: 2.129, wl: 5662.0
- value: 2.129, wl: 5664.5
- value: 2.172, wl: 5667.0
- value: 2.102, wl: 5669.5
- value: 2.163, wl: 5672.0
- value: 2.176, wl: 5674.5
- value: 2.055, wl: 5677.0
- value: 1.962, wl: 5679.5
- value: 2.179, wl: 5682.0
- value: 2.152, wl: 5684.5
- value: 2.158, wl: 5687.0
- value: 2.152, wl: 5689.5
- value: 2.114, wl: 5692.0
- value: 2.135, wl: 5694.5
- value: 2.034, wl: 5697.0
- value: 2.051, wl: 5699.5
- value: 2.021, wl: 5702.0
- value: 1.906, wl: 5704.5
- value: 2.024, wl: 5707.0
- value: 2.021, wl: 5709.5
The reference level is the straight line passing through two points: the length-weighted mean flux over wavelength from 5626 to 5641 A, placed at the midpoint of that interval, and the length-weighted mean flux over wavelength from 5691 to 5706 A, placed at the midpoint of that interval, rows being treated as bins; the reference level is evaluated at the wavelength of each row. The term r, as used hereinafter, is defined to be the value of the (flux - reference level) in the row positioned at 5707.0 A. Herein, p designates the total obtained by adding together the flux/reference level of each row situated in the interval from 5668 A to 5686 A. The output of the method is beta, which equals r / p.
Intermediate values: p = 7.13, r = -0.006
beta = -0.001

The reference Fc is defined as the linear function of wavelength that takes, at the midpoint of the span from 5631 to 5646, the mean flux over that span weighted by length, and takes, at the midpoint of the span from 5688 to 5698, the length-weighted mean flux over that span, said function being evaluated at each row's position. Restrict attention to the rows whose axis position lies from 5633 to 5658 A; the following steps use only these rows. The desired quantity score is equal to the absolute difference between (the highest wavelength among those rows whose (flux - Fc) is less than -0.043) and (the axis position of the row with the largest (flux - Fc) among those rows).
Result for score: 10.0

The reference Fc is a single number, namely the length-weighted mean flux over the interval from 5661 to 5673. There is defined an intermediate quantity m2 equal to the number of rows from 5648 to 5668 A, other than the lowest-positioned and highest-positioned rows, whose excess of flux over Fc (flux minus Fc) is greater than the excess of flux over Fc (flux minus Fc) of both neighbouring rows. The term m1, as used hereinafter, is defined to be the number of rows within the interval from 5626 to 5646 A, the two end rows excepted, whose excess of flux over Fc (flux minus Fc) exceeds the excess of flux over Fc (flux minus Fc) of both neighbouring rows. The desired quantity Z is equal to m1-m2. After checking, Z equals -1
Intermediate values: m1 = 1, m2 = 2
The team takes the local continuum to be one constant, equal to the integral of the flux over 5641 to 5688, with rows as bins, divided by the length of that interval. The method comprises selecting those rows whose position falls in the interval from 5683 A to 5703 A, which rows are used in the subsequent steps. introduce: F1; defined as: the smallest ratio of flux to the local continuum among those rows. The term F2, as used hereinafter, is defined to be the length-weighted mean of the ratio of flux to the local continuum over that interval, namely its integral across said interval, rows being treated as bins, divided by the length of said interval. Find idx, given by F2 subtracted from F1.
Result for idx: -0.04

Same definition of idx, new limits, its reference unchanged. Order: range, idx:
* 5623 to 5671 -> -0.09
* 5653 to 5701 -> -0.07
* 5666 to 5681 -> -0.07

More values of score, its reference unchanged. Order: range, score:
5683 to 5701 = 12.5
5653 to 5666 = 5.0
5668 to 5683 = 2.5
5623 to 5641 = 7.5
